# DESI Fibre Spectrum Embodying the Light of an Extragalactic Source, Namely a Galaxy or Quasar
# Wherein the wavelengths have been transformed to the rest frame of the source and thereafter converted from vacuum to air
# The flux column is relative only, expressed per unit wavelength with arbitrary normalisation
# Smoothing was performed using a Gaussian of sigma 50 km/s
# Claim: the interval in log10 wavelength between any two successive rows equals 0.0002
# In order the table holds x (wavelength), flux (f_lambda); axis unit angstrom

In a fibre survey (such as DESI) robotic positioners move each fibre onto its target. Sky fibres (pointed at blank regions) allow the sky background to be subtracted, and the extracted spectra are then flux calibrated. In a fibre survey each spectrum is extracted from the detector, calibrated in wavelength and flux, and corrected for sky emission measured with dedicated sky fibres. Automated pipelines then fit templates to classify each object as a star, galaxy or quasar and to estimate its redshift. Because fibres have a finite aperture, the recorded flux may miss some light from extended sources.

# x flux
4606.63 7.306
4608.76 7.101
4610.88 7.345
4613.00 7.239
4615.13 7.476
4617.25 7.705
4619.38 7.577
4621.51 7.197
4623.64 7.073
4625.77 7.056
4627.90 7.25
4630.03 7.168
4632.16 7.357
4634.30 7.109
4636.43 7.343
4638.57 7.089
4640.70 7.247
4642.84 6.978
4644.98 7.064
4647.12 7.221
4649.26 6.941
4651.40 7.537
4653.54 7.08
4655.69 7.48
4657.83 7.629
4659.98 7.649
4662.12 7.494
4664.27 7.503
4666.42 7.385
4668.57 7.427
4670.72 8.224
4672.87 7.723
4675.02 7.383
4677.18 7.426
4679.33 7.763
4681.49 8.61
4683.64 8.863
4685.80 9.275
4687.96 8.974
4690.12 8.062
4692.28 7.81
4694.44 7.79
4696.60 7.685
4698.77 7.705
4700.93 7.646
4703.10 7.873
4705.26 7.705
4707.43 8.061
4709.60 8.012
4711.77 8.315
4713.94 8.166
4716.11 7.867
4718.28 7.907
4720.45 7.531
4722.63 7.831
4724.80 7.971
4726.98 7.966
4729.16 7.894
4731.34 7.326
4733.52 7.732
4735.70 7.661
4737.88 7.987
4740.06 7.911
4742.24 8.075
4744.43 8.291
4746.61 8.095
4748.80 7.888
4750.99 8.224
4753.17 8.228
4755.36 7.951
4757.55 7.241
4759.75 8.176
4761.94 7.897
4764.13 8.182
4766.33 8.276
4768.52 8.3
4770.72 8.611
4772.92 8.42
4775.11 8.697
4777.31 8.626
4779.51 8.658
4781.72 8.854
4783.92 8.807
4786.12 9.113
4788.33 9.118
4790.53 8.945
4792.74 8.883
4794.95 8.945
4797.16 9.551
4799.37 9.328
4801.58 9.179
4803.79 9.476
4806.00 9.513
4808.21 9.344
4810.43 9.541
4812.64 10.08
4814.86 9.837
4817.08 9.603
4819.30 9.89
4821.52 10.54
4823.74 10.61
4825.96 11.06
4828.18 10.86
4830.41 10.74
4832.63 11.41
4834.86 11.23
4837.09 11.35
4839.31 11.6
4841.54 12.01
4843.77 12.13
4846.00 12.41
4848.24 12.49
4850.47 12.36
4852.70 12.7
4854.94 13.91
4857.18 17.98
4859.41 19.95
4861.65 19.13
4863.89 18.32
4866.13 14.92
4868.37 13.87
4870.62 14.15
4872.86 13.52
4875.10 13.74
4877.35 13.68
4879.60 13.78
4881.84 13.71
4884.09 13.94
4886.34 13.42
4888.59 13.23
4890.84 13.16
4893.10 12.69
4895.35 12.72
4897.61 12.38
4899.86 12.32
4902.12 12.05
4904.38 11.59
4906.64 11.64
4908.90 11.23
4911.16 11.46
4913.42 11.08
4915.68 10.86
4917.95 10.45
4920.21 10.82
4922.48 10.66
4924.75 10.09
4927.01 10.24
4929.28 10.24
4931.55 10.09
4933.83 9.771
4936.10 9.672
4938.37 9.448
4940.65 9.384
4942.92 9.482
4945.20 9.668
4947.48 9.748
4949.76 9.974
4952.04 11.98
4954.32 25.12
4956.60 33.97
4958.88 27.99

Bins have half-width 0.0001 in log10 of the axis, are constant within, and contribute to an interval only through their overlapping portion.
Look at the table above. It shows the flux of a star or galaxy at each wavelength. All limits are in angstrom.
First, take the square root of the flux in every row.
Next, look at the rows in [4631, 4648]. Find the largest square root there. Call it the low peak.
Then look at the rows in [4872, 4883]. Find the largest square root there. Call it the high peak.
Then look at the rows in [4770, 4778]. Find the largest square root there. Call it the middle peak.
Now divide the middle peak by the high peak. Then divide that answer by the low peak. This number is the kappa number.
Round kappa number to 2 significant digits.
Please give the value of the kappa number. 0.29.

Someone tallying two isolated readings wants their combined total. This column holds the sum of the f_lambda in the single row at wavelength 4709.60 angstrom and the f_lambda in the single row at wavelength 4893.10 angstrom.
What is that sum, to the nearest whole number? 21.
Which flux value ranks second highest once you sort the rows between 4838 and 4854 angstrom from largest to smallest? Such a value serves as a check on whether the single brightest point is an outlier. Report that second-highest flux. 12.49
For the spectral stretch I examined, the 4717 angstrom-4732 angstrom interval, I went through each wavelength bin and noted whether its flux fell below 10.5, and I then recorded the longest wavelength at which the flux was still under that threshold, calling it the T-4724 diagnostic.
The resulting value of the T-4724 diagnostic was 4731.34 angstrom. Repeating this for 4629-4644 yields 4642.84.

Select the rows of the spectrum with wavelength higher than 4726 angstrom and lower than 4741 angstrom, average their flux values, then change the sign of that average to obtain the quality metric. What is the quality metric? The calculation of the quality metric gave -7.8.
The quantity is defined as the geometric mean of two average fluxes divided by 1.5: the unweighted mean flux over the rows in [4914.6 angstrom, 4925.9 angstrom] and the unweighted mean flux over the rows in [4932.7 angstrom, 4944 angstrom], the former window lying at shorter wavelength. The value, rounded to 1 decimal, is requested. 6.7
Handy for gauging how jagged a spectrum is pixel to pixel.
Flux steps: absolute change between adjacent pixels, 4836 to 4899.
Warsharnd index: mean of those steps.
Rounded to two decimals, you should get 0.67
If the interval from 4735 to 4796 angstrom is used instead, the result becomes 0.22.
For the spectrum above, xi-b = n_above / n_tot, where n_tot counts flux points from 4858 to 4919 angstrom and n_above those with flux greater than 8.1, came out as 1.0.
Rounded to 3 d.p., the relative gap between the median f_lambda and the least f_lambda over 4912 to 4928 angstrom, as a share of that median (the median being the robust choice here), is 0.053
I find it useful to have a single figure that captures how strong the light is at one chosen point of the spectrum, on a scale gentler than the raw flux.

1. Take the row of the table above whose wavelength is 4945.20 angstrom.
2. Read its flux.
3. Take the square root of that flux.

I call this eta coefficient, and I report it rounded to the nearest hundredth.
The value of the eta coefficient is 3.11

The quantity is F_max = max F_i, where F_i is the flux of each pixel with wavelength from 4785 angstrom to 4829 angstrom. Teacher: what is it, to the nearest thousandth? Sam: 11.060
